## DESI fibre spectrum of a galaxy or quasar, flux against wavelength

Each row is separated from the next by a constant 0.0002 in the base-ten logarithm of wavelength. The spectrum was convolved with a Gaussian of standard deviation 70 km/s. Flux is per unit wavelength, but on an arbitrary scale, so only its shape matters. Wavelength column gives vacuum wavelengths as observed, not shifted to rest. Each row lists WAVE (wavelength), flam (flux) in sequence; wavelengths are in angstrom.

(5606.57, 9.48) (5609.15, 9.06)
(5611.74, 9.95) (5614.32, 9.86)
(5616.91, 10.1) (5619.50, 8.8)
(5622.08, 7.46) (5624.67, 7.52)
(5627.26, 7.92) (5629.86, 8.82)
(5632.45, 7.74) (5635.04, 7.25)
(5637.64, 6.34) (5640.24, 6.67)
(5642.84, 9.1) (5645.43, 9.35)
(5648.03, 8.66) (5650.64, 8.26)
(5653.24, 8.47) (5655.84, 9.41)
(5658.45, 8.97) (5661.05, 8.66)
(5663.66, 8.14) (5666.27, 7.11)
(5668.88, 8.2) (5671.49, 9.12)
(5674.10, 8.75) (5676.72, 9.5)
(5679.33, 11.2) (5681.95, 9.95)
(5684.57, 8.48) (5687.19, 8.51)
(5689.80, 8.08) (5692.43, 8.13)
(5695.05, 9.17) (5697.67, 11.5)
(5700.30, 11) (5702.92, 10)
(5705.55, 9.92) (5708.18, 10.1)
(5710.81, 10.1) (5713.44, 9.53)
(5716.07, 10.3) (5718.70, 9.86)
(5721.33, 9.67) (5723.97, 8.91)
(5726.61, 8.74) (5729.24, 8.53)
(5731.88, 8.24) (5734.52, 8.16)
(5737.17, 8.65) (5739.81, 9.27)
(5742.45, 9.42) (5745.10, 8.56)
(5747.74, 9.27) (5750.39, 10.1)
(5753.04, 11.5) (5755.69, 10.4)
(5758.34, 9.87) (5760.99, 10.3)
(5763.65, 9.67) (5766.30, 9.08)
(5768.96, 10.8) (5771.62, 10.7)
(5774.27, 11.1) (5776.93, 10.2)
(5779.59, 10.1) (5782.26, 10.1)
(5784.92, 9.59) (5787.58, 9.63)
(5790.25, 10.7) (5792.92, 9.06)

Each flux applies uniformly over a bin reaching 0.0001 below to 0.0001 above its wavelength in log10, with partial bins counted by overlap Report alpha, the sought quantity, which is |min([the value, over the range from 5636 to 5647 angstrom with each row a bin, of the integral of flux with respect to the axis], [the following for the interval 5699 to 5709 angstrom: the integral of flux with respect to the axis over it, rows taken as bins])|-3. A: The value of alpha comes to 84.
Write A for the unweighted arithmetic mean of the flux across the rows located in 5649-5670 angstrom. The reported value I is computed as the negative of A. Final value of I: -8.4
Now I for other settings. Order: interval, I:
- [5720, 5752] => -9.0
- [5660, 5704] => -9.1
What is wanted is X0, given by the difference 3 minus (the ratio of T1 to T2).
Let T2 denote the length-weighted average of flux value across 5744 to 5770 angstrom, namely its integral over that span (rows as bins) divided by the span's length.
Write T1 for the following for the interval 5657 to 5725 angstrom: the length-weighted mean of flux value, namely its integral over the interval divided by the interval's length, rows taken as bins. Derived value 2.06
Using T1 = 9.3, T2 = 10.0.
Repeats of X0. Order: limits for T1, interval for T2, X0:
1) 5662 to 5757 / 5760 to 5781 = 2.09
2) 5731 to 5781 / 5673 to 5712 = 1.99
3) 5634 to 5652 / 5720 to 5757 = 2.14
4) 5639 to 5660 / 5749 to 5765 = 2.16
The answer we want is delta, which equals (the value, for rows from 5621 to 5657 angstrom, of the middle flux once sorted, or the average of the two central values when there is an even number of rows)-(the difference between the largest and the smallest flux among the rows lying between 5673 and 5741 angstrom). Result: 4.7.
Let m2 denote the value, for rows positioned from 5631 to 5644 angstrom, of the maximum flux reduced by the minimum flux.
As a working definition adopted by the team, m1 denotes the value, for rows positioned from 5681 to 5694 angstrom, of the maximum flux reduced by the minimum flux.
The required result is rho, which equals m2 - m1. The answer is 0.9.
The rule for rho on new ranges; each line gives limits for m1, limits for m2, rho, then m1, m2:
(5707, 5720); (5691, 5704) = 2.6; 0.8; 3.37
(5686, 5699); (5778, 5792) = -2.3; 3.4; 1.11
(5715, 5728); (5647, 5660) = -0.4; 1.6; 1.15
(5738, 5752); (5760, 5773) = 0.2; 1.5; 1.72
